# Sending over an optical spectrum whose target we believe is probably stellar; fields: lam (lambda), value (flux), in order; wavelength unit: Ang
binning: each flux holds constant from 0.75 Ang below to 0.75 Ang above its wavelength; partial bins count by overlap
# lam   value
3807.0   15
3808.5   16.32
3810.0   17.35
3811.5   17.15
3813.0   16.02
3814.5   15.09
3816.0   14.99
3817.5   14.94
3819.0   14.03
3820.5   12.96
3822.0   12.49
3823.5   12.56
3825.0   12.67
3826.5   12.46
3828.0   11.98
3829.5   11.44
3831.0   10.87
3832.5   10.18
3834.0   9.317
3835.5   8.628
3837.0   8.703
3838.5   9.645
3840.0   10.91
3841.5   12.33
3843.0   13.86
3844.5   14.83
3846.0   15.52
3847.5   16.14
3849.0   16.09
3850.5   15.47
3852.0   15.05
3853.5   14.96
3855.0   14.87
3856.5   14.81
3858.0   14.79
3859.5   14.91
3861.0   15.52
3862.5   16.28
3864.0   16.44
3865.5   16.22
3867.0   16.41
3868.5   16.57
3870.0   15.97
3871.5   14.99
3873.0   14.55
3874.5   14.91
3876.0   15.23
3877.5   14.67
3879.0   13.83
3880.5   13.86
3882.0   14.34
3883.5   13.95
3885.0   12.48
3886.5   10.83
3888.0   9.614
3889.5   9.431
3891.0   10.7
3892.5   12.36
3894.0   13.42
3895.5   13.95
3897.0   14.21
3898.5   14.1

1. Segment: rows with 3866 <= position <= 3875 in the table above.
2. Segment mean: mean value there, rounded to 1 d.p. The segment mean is 15.6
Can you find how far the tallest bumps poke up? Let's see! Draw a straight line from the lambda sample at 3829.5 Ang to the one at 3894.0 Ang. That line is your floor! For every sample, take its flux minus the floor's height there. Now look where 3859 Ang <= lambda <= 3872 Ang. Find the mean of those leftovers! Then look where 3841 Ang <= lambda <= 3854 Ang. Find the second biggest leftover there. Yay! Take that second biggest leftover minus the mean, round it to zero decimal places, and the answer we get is 1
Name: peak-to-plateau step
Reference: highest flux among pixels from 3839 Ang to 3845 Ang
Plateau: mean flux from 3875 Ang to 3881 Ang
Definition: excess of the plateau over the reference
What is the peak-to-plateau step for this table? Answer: 0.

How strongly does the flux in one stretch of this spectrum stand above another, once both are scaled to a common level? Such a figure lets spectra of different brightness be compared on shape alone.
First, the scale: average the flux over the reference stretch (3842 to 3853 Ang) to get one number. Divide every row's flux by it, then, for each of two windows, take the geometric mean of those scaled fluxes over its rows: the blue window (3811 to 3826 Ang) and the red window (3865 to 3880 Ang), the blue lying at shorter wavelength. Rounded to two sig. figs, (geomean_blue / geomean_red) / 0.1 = 9.3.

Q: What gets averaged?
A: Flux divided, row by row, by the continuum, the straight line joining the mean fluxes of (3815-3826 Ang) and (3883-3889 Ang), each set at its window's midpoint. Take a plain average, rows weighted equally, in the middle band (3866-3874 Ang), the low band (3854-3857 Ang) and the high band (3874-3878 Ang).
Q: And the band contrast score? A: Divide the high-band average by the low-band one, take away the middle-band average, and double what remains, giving -0.5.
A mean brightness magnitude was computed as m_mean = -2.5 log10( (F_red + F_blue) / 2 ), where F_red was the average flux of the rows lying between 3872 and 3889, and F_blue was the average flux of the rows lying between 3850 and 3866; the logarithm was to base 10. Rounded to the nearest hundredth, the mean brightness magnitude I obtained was -2.90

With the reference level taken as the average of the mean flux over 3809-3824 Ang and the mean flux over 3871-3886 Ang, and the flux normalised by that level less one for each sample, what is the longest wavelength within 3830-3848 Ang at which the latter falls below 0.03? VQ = 3844.5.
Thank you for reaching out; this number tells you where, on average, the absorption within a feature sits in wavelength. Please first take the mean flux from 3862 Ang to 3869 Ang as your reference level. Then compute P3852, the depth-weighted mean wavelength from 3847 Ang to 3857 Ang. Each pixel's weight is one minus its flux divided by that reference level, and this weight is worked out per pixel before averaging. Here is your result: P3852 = 3853.4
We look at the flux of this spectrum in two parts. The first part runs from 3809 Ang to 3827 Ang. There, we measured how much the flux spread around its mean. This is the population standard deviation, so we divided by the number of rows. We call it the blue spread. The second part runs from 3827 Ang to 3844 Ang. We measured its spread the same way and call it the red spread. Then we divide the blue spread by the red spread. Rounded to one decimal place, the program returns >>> 1.1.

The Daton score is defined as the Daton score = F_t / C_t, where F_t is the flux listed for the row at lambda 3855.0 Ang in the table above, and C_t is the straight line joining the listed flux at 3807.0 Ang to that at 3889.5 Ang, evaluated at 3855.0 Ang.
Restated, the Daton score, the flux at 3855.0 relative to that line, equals 1.26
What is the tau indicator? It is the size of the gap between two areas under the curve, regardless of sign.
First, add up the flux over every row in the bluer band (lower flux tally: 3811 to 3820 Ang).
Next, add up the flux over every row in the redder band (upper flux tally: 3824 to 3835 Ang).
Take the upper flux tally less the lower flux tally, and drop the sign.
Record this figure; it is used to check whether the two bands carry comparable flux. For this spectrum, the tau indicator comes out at 13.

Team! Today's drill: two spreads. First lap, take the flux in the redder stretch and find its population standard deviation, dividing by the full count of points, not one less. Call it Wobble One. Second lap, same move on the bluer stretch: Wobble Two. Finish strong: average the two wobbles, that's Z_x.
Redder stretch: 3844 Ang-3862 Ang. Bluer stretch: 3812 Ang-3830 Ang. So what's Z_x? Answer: 0.94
